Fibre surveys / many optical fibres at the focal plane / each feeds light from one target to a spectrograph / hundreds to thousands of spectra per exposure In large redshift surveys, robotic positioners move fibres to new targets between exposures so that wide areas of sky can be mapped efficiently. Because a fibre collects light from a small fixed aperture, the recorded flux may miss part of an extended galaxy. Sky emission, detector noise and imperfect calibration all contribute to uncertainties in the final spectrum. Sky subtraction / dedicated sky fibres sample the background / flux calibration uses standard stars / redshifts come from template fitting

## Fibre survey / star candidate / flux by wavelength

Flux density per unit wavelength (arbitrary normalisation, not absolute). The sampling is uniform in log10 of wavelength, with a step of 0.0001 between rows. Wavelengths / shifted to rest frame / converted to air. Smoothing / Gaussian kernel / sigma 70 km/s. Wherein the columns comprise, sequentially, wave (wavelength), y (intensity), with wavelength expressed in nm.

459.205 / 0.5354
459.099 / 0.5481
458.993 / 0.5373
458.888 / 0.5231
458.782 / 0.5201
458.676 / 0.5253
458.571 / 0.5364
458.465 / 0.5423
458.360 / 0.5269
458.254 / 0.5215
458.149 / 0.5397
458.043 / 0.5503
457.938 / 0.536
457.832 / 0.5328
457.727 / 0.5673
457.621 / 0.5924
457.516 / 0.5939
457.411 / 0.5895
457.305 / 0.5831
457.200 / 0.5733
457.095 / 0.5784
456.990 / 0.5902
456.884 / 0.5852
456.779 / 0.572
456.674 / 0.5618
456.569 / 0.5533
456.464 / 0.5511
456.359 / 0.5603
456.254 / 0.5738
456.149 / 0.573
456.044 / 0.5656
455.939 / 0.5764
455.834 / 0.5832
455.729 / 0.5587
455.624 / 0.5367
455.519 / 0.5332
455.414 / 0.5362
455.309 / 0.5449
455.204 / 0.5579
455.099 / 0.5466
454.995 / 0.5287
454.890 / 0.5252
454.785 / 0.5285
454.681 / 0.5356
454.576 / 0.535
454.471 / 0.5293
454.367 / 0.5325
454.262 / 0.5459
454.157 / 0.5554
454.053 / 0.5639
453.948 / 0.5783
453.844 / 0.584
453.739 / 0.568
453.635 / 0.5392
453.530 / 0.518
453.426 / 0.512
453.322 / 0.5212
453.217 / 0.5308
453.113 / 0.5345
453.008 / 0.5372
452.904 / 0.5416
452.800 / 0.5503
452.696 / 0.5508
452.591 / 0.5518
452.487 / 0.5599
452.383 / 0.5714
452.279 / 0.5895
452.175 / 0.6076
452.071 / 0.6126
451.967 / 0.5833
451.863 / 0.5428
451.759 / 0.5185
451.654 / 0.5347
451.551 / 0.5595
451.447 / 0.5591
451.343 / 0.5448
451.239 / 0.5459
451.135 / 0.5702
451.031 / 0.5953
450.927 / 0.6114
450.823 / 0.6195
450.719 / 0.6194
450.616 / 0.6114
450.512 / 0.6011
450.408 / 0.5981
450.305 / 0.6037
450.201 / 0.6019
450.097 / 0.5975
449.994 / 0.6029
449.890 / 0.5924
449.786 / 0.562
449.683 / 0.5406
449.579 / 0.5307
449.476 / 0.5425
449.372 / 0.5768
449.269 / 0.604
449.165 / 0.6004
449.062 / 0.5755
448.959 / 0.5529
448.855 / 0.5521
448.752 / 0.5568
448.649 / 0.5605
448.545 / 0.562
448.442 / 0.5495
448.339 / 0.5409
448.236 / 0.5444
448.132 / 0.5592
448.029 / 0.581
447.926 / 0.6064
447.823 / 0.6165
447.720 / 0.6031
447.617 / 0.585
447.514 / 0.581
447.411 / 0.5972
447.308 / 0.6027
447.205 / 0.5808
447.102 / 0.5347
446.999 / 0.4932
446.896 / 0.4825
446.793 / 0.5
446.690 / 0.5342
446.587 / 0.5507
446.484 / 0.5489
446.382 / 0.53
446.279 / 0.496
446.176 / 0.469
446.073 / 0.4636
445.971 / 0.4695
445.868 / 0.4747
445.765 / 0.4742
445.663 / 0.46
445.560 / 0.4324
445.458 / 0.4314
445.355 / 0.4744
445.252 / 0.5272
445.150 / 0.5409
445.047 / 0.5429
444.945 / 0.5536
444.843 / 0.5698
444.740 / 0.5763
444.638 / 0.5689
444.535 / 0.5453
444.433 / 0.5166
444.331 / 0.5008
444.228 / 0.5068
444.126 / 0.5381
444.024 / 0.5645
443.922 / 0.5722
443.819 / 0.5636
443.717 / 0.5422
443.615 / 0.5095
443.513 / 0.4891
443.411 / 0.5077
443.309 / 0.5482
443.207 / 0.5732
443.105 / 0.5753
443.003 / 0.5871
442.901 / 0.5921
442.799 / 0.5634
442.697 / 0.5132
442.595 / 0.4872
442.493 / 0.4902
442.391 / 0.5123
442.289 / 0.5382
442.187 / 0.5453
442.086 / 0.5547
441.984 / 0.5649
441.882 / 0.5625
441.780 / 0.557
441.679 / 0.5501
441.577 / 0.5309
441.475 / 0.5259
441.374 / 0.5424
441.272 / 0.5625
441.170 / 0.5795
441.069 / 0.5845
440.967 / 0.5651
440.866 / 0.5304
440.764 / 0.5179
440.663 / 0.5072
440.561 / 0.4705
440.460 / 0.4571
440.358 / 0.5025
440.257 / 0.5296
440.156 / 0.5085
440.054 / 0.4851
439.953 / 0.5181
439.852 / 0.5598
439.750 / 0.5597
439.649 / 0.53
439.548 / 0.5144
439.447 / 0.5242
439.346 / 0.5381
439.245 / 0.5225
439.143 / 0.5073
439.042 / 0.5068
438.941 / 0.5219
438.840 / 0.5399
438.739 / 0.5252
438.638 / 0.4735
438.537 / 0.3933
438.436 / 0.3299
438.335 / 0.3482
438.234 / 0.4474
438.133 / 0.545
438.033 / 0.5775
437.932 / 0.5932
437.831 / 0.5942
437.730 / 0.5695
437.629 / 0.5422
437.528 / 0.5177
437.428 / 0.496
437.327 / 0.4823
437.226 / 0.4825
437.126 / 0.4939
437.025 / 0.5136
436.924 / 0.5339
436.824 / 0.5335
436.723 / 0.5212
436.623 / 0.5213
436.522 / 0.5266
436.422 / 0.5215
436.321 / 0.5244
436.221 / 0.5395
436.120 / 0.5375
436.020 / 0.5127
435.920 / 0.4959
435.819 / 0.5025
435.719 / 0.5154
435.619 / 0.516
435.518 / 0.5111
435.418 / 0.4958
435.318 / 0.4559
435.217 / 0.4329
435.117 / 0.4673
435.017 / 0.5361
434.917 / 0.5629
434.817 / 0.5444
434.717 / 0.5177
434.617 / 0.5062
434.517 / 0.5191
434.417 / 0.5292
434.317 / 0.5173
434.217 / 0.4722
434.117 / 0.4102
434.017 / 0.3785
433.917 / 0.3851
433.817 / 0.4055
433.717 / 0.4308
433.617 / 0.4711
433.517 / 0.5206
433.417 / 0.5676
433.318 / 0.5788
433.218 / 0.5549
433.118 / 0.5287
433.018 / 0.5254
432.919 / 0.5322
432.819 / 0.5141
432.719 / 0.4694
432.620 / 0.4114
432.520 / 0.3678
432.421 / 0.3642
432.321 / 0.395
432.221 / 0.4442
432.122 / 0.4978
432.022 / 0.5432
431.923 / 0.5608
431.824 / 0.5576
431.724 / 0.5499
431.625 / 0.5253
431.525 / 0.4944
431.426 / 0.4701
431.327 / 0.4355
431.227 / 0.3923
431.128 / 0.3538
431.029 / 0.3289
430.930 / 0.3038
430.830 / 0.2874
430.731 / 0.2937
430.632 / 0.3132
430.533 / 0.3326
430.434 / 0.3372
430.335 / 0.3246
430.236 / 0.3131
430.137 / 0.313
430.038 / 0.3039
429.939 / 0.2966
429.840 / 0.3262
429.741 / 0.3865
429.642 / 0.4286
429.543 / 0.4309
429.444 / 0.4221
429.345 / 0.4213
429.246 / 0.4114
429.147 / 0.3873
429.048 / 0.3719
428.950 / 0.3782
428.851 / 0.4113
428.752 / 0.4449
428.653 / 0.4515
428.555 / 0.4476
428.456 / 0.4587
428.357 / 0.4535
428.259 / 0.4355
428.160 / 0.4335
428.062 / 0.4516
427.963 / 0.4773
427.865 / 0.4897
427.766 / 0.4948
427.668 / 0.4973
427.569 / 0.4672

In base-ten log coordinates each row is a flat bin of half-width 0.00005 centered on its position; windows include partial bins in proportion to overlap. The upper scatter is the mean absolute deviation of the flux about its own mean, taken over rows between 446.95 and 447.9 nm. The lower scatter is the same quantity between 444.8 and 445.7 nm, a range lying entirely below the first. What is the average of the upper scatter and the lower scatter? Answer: 0.038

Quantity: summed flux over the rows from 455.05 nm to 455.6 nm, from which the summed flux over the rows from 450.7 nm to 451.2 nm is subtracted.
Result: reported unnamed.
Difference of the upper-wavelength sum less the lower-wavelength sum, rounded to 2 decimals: -0.30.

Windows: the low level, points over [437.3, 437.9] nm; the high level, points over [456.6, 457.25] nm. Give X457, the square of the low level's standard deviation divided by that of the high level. 18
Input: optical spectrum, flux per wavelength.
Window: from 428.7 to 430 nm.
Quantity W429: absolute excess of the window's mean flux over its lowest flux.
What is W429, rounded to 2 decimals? 0.10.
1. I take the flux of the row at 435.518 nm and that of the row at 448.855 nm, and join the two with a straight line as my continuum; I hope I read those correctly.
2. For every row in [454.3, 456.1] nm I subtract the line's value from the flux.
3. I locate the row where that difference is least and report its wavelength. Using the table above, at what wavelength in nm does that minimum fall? 454.890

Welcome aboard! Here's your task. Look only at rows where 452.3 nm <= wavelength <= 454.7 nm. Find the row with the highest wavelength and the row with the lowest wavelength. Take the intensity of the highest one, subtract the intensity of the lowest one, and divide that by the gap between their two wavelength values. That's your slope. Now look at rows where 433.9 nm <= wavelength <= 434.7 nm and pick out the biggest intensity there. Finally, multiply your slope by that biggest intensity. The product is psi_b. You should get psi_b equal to -0.008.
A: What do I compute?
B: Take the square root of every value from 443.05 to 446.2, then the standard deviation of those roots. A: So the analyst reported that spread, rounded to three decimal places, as 0.031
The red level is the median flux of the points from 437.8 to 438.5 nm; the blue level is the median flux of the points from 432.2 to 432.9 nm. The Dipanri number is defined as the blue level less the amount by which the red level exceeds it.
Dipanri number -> 0.28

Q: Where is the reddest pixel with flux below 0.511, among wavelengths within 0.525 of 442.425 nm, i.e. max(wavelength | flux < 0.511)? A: 442.595 nm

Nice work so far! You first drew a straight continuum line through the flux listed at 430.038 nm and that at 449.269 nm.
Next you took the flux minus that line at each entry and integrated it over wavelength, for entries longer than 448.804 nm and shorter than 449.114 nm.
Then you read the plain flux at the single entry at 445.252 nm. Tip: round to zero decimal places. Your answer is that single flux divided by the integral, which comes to -44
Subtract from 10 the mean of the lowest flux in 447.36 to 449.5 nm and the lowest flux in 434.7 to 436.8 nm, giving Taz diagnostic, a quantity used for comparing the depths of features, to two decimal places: 9.51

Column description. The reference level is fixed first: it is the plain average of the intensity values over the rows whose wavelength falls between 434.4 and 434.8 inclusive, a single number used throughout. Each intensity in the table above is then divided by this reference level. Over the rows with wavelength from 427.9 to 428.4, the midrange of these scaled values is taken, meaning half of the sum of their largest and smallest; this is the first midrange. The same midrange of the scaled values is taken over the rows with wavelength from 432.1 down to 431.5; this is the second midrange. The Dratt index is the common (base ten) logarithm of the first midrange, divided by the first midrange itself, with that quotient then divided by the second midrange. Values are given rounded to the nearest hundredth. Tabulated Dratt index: -0.06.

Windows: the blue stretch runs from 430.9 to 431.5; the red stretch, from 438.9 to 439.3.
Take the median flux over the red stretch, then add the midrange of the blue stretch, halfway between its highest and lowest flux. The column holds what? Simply 0.90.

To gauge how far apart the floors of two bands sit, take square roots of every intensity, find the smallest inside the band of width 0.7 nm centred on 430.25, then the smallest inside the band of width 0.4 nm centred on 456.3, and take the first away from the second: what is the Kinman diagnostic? 0.20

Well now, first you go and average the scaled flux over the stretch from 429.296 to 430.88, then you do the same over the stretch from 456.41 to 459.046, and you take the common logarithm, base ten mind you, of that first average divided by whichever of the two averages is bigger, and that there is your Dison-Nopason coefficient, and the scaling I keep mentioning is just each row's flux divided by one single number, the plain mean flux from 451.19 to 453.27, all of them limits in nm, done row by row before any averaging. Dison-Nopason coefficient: -0.21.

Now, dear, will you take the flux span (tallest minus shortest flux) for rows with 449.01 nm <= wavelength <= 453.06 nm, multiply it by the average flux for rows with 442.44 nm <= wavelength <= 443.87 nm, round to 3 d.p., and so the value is 0.054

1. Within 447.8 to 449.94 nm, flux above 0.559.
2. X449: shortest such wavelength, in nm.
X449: 447.823 nm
